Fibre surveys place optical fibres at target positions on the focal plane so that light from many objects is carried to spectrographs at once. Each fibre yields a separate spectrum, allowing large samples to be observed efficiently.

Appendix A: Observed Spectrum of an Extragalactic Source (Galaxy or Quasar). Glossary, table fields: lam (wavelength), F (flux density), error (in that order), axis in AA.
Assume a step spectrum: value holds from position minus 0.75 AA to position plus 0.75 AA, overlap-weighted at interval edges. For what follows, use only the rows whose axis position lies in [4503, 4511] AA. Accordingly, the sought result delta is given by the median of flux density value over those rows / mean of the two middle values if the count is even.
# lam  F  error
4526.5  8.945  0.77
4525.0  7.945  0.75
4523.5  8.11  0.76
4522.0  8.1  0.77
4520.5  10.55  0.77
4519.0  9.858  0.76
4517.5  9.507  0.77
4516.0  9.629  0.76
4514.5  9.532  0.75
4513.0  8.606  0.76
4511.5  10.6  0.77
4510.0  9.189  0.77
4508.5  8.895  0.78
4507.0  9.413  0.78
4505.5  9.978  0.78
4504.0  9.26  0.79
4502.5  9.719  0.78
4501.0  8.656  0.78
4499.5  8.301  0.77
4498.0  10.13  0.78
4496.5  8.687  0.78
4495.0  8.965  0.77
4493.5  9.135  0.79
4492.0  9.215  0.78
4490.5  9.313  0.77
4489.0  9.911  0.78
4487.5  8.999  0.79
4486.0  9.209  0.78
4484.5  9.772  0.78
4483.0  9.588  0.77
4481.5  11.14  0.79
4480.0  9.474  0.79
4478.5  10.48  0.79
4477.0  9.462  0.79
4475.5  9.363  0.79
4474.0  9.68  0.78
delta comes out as 9.3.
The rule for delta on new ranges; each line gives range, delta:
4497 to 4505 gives 9.3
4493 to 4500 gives 9.0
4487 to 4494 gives 9.2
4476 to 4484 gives 9.6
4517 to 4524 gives 9.5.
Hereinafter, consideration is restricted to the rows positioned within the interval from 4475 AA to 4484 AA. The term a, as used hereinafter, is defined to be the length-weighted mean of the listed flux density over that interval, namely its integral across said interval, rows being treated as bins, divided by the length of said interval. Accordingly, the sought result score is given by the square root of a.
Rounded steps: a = 9.93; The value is 3.151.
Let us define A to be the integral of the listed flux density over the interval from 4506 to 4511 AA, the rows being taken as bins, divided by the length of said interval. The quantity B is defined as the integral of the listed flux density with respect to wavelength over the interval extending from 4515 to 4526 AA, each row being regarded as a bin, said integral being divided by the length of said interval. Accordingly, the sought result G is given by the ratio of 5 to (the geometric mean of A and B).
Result 0.544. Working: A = 9.3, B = 9.11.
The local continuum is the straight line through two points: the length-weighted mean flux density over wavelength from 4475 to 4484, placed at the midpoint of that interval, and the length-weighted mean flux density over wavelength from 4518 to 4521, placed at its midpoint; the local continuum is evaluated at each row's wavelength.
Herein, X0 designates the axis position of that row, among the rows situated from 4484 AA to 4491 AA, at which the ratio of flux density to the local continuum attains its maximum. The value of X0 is 4489.0 AA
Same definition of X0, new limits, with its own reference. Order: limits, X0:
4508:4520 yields 4511.5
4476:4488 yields 4481.5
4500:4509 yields 4505.5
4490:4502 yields 4498.0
